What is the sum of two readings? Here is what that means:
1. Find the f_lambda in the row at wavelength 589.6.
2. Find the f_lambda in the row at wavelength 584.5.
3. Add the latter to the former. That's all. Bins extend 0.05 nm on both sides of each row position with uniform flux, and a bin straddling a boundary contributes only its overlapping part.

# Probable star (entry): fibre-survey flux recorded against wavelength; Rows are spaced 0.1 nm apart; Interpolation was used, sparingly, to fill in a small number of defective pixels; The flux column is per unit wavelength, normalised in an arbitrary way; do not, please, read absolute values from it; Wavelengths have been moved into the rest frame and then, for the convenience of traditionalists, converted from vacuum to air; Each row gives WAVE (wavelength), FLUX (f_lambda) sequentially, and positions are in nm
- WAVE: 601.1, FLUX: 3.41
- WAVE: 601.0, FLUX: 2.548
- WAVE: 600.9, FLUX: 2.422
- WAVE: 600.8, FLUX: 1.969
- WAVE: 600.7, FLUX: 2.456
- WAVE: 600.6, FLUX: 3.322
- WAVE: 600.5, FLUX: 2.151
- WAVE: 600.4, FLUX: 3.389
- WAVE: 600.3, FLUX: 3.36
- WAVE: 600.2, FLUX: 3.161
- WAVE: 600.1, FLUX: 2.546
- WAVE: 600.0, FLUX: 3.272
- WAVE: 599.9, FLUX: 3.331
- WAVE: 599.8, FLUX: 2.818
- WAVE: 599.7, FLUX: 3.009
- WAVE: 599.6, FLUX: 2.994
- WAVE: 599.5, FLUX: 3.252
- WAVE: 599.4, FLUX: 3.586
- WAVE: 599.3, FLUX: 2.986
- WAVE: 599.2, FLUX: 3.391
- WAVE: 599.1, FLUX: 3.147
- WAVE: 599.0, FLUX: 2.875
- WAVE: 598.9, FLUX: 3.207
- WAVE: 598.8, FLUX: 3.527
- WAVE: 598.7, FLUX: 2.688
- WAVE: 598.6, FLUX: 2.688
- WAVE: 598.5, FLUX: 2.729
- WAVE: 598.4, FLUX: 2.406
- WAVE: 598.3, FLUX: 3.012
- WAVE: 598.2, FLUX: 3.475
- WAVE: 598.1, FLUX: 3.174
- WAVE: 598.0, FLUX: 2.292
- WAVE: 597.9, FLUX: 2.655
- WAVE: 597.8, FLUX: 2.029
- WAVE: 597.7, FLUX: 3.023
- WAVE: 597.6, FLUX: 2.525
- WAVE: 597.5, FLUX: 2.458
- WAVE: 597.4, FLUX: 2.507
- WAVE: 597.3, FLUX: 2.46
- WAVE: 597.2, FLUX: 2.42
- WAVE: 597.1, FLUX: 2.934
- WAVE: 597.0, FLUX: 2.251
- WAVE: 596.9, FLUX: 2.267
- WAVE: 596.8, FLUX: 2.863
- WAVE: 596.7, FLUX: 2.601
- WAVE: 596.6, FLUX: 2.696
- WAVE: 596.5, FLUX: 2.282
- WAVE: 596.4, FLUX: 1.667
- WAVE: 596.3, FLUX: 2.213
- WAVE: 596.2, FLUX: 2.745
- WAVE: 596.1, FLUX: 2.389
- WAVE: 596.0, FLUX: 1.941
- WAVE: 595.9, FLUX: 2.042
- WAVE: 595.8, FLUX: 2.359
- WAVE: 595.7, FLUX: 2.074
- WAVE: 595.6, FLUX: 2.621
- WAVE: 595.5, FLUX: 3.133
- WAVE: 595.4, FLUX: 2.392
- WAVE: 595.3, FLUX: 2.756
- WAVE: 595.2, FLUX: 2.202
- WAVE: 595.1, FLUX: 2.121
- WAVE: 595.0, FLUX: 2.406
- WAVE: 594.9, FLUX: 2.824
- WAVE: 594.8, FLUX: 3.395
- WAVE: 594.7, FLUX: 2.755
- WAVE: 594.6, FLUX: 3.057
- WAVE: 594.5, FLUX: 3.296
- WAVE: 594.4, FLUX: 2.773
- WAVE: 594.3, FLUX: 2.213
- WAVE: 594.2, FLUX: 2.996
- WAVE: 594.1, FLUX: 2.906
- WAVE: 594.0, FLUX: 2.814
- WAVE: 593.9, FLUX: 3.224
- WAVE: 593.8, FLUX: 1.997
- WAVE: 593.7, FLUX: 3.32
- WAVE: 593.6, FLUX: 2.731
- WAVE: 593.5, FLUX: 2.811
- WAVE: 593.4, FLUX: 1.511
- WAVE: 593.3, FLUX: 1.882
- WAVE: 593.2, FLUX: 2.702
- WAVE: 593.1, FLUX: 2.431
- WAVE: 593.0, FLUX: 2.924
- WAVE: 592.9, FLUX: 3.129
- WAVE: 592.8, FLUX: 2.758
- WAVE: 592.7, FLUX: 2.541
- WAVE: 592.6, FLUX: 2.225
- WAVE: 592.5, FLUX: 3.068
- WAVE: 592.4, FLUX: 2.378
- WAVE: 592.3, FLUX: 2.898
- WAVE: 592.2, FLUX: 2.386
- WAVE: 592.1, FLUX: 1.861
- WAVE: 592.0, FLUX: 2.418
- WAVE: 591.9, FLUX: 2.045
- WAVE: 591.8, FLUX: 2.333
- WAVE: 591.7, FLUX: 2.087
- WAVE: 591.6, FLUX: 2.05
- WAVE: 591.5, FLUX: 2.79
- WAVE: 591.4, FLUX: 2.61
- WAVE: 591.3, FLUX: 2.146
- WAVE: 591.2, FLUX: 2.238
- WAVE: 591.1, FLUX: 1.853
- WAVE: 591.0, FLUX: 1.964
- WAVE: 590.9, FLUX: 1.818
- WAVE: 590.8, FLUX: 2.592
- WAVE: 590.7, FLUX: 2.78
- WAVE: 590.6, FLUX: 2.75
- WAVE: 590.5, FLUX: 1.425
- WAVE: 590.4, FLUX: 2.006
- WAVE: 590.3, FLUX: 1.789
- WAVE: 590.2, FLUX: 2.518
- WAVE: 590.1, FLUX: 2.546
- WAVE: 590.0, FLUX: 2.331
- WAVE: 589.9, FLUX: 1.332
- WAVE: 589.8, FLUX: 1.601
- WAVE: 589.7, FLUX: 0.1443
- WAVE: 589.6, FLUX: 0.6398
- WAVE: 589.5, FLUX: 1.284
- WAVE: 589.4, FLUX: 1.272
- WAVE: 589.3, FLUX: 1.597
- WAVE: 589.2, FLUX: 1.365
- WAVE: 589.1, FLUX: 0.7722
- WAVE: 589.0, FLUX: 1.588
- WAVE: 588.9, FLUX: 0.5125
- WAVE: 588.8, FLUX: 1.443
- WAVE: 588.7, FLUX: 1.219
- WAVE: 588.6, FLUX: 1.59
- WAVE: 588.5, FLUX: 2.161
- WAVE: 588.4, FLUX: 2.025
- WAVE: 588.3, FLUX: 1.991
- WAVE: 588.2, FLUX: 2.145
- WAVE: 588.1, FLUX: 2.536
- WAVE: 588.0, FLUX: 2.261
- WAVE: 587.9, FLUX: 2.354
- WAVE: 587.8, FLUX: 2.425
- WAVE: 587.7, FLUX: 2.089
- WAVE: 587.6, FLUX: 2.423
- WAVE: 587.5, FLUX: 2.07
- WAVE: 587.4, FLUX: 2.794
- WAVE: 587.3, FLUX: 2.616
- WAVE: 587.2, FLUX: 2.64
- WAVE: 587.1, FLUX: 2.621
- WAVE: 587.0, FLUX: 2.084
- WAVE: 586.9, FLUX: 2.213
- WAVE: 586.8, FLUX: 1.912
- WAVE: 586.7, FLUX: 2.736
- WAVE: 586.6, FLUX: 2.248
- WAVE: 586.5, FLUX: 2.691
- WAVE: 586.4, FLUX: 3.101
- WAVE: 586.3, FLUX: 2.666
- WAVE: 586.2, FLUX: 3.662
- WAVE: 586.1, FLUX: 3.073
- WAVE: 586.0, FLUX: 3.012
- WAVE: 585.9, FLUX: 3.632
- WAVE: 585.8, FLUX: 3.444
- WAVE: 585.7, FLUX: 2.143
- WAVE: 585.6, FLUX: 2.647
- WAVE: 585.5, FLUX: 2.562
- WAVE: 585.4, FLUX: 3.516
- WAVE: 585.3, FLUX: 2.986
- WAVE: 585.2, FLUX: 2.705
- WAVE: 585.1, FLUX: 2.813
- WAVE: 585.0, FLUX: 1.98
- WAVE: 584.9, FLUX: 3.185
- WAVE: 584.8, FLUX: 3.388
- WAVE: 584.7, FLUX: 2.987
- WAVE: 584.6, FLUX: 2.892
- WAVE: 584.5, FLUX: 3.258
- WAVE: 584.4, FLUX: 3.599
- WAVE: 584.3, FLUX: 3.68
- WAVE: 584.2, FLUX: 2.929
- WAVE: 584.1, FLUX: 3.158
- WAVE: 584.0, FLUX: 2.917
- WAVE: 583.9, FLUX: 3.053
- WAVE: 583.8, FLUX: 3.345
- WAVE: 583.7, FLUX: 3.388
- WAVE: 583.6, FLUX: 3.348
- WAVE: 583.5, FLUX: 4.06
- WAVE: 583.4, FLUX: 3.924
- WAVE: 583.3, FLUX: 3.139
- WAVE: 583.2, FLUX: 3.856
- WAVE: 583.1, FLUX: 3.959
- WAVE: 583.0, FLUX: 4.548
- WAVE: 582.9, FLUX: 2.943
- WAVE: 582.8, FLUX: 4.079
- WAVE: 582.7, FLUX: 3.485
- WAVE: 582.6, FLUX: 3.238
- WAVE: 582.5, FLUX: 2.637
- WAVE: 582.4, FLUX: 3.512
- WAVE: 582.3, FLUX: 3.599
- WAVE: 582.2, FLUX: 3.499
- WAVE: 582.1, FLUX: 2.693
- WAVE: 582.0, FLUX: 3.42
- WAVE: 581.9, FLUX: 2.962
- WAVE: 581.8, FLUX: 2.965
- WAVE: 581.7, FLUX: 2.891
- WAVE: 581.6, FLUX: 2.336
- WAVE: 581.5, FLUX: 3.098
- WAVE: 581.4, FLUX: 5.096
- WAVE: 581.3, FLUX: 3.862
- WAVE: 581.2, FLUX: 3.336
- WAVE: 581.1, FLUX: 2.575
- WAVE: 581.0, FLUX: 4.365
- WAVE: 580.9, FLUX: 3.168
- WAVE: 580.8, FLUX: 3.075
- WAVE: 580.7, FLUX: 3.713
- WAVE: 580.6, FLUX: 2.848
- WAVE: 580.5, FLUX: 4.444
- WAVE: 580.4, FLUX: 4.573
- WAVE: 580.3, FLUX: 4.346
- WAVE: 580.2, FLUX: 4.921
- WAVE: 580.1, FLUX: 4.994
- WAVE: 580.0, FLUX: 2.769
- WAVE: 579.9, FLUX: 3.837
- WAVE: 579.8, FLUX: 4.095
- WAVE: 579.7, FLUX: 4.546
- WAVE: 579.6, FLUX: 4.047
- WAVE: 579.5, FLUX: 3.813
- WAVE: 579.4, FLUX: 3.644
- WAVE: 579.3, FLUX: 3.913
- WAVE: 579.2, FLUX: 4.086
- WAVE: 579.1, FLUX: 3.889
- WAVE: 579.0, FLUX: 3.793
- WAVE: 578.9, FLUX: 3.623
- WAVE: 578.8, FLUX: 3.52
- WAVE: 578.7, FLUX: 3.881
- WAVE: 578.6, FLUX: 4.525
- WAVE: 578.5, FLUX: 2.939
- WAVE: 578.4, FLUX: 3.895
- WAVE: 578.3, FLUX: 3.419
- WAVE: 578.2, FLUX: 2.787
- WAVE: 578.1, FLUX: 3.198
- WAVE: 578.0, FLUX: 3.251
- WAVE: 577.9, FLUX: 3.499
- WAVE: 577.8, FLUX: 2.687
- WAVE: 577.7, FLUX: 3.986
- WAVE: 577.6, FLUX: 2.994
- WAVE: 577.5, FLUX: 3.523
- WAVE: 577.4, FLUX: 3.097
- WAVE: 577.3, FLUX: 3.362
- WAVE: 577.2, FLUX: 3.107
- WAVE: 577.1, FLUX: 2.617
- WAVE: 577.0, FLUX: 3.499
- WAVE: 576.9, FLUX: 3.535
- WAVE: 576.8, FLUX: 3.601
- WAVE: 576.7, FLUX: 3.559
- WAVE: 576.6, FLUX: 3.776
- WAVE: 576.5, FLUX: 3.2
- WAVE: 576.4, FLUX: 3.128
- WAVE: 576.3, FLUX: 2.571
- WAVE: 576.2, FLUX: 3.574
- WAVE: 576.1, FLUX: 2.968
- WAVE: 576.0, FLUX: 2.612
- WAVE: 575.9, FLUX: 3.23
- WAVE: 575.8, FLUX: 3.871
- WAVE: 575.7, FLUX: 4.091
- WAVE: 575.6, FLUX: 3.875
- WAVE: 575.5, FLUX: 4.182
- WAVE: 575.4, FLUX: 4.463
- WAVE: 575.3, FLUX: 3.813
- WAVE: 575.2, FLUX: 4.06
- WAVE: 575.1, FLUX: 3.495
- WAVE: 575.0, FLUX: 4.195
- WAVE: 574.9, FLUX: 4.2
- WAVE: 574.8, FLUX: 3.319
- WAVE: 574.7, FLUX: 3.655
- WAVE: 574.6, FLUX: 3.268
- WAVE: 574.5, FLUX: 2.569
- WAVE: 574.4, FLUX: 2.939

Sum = 3.9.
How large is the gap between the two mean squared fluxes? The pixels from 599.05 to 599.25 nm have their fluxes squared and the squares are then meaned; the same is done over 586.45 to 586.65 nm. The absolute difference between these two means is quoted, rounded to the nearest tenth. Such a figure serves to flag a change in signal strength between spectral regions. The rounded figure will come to 4.6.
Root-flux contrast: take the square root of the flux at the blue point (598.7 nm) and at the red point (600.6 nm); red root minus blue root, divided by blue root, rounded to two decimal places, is 0.11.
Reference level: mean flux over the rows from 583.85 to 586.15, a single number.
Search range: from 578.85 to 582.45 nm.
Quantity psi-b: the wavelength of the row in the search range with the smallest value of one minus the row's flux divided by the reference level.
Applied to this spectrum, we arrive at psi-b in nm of 581.4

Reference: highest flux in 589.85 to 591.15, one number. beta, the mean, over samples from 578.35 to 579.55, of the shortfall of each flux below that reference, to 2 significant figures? -1.0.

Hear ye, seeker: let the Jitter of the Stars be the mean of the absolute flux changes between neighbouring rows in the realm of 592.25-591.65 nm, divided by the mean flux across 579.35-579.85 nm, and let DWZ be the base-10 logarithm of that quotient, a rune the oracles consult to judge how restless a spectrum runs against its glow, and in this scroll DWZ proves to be -1.01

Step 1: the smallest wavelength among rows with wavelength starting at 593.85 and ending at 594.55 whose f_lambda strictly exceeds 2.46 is 593.9 nm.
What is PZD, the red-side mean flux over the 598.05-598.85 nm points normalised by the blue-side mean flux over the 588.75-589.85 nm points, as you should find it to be 2.67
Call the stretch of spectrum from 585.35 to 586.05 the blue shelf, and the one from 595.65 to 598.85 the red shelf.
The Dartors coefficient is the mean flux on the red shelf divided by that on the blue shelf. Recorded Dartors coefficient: 0.85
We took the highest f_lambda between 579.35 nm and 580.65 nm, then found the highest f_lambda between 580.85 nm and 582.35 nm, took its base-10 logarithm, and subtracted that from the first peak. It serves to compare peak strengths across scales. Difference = 4.3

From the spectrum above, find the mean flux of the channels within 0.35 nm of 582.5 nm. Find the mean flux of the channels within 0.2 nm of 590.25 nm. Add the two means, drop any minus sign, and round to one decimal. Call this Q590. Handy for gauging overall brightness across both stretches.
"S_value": 5.7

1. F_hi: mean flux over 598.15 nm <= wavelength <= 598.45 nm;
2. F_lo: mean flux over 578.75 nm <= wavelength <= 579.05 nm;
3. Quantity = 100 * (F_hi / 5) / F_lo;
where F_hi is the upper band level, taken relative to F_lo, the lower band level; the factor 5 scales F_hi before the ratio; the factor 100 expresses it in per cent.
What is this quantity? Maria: 16.3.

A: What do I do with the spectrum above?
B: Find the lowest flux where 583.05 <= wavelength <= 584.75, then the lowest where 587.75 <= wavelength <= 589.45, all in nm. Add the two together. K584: 3.4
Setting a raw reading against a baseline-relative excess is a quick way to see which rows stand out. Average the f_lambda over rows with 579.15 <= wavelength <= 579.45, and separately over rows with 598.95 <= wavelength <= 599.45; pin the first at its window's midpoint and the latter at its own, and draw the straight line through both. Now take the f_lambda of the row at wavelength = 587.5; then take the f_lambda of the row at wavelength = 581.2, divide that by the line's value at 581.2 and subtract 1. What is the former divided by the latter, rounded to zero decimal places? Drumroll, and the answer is -16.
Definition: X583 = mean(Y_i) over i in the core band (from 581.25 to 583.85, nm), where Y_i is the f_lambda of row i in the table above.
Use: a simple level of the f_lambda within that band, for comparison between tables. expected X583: 3.5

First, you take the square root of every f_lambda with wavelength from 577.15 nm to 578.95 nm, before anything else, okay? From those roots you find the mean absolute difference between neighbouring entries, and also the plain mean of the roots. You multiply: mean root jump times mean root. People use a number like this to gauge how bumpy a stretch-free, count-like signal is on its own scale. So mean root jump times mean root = 0.29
